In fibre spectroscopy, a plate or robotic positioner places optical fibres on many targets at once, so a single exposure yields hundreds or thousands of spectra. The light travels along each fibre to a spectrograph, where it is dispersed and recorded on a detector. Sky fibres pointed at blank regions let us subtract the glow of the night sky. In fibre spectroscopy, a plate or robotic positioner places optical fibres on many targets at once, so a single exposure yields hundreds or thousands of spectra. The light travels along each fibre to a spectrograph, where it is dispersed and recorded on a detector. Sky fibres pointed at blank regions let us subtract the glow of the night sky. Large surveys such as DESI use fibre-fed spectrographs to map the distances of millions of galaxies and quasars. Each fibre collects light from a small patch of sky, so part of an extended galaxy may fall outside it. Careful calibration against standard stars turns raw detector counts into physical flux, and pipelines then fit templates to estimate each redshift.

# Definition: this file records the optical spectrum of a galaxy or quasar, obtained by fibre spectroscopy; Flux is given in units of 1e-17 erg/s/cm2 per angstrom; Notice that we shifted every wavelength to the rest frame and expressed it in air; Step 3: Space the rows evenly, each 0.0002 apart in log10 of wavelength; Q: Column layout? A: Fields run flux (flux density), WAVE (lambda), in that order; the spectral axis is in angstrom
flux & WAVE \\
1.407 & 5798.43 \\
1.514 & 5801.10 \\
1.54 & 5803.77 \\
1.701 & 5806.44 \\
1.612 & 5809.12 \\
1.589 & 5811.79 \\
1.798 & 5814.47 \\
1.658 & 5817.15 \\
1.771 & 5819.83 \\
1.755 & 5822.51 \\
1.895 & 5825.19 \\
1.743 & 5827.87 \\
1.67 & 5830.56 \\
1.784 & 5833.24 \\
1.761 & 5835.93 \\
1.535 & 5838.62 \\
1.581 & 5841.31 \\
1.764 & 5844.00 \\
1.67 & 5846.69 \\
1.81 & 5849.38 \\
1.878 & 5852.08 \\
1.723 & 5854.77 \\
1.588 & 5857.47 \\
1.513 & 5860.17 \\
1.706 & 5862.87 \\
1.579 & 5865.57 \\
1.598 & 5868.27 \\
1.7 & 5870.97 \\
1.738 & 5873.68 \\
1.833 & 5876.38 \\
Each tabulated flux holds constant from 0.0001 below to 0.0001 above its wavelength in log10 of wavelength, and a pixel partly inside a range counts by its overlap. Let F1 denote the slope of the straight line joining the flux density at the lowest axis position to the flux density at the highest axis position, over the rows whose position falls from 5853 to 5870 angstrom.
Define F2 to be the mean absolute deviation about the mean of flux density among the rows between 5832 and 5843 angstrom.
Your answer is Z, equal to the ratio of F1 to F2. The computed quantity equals -0.09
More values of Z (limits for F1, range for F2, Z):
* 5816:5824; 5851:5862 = 0.14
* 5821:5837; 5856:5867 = 0.01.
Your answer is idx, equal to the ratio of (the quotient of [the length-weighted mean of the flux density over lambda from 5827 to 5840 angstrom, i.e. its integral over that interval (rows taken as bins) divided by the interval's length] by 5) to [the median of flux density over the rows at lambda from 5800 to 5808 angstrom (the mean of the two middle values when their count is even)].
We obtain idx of 0.220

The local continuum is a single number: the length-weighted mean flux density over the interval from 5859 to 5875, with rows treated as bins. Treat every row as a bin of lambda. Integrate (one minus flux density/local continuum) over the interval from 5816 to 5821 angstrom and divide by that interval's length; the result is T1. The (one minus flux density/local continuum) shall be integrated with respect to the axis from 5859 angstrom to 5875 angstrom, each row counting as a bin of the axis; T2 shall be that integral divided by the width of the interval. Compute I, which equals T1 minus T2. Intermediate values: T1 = -0.045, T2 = 0.000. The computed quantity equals -0.05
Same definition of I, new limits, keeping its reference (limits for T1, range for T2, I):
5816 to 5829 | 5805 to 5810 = -0.07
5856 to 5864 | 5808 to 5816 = 0.04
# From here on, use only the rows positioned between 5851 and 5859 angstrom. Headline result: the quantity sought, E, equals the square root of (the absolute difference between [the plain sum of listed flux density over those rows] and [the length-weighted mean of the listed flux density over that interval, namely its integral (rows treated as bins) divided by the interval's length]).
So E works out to 1.86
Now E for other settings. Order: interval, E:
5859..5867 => 1.79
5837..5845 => 1.80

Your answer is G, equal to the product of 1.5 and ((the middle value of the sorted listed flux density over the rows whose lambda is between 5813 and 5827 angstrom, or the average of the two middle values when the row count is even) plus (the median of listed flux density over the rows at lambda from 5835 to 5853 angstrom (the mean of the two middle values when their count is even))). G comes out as 5.30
